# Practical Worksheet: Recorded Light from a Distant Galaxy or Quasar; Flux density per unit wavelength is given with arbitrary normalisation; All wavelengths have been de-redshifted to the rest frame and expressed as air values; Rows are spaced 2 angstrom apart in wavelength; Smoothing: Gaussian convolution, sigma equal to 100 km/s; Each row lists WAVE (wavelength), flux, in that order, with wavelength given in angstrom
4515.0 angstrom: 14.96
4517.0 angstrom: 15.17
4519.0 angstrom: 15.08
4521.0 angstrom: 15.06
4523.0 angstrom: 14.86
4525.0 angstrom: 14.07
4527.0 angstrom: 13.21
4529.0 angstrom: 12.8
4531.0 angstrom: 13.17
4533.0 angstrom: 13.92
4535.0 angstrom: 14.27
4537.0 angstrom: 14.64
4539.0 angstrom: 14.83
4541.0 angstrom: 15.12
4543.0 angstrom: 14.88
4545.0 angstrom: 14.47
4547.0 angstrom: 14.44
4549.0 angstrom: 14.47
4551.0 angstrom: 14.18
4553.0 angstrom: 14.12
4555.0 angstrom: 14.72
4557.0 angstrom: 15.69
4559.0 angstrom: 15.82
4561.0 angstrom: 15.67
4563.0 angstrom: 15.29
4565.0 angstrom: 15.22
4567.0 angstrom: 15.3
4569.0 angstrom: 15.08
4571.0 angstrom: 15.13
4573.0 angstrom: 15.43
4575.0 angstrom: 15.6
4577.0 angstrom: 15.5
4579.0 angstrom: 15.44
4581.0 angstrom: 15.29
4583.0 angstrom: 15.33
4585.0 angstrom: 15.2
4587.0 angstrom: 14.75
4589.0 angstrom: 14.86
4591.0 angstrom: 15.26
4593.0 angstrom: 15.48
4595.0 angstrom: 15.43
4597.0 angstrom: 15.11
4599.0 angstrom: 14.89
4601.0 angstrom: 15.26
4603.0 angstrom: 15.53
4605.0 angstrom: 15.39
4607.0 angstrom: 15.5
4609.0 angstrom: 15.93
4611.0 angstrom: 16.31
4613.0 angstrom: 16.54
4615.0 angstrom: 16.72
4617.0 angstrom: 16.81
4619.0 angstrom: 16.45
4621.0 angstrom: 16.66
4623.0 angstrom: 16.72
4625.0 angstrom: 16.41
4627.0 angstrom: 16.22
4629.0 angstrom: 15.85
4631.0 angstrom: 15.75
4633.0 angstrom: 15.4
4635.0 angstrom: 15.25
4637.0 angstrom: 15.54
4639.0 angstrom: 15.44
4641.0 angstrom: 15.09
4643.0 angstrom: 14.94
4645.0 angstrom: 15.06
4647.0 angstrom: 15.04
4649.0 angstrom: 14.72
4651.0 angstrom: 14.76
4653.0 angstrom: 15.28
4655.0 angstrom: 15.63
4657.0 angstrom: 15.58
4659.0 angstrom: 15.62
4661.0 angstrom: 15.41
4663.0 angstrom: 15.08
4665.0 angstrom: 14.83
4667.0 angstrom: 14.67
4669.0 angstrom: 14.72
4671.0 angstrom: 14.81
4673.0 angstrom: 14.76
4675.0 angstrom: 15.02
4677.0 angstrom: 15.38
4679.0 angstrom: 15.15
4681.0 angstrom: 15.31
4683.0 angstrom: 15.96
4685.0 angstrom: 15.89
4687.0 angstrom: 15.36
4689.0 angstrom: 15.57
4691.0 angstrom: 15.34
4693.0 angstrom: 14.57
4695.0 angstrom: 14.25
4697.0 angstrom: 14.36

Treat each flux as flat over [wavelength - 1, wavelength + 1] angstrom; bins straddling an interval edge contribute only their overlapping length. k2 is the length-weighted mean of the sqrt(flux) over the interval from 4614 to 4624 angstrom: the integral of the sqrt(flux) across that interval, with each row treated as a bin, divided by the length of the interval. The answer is 4.083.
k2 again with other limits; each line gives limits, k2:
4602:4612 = 3.966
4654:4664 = 3.932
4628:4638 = 3.944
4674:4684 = 3.919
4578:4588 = 3.899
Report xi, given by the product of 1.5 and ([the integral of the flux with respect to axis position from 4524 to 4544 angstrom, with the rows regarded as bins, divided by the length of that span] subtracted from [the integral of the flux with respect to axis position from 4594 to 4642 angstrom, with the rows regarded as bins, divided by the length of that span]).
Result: 2.6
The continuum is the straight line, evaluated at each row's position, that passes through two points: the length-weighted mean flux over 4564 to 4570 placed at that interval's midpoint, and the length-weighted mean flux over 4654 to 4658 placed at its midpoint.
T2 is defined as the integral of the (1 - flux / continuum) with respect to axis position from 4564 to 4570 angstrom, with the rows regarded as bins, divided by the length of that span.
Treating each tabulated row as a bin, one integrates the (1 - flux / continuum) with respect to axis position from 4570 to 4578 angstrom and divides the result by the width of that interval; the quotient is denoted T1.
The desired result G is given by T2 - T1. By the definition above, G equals 0.01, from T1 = -0.012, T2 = 0.00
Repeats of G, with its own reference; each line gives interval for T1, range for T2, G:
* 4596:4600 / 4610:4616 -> -0.09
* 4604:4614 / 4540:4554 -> 0.07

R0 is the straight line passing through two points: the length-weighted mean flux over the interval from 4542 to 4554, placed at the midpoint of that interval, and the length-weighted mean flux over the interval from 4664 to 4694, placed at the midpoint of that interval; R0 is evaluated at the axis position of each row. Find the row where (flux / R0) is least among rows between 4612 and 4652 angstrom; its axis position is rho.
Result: 4649.0 angstrom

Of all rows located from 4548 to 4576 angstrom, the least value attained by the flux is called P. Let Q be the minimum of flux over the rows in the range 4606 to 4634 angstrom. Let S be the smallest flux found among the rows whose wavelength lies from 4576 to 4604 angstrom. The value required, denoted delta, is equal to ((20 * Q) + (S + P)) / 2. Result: 168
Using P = 14.12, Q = 15.4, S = 14.75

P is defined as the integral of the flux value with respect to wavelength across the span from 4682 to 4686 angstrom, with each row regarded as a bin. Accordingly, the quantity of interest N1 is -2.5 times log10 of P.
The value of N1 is -4.51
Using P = 64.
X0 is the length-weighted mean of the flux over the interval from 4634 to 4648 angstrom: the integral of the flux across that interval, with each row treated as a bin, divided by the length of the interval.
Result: 15.19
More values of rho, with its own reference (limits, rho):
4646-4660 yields 4649.0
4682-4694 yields 4693.0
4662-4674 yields 4667.0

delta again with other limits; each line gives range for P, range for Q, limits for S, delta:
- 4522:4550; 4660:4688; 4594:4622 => 161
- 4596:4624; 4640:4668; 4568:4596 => 162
